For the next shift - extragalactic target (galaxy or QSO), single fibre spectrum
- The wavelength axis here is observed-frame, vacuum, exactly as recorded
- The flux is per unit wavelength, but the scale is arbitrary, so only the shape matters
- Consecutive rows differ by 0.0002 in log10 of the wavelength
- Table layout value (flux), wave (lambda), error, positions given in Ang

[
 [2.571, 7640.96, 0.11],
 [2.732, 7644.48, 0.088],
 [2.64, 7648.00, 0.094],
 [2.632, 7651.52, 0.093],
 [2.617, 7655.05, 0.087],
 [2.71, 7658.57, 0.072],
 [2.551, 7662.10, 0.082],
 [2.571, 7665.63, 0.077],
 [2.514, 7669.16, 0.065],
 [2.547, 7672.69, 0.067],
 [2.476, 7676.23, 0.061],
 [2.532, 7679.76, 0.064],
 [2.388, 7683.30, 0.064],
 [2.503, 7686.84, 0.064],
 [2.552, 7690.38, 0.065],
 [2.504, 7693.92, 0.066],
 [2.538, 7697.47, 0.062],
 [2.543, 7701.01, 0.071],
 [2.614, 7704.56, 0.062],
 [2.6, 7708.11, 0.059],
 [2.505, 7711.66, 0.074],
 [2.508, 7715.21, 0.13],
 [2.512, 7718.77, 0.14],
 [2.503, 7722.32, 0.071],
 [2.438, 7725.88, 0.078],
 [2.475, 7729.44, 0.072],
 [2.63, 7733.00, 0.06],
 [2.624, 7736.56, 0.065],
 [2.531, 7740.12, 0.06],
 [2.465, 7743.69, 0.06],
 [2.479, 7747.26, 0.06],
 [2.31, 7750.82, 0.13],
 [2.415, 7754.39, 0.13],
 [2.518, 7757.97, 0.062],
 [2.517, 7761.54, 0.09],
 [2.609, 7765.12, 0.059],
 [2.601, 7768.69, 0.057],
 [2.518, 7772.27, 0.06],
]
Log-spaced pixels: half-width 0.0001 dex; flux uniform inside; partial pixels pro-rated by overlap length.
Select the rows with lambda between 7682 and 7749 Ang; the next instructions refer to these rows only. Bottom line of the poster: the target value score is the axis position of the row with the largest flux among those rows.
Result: 7733.00 Ang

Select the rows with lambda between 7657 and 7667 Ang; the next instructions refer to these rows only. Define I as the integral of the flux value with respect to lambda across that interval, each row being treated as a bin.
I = 26.1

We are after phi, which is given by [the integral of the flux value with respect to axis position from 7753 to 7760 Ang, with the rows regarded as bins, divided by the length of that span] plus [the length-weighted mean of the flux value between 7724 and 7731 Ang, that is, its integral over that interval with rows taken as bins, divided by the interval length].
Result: 4.92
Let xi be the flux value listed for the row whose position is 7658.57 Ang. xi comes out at 2.71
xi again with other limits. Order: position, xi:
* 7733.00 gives 2.63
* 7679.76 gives 2.532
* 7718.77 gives 2.512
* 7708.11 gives 2.6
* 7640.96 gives 2.571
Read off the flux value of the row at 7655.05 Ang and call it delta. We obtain 2.617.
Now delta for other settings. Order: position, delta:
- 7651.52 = 2.632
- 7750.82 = 2.31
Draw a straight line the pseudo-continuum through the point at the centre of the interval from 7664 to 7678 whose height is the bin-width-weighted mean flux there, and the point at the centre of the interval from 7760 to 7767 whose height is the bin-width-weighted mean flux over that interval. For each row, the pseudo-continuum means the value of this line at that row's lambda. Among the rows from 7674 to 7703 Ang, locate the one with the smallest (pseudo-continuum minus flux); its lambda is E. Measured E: 7690.38 Ang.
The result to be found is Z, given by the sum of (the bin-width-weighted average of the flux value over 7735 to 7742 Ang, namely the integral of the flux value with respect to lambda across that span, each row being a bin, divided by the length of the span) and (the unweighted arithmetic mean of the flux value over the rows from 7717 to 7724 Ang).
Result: 5.08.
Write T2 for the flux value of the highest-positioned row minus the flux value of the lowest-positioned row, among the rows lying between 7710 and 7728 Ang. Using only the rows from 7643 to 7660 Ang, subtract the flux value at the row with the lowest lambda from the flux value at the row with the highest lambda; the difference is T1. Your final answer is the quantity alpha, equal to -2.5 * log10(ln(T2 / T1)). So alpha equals -0.12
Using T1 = -0.022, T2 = -0.07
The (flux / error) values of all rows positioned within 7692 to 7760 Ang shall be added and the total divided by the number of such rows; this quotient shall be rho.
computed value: 35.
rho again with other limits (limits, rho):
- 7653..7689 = 37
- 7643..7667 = 31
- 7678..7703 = 39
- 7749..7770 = 32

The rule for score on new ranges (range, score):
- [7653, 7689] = 7658.57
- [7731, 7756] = 7733.00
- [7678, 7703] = 7690.38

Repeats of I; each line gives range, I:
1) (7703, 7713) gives 25.7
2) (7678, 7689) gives 27.2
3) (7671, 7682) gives 27.6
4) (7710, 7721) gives 27.6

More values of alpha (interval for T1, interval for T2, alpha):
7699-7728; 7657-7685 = -0.12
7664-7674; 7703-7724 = -0.46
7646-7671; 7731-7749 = 1.86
